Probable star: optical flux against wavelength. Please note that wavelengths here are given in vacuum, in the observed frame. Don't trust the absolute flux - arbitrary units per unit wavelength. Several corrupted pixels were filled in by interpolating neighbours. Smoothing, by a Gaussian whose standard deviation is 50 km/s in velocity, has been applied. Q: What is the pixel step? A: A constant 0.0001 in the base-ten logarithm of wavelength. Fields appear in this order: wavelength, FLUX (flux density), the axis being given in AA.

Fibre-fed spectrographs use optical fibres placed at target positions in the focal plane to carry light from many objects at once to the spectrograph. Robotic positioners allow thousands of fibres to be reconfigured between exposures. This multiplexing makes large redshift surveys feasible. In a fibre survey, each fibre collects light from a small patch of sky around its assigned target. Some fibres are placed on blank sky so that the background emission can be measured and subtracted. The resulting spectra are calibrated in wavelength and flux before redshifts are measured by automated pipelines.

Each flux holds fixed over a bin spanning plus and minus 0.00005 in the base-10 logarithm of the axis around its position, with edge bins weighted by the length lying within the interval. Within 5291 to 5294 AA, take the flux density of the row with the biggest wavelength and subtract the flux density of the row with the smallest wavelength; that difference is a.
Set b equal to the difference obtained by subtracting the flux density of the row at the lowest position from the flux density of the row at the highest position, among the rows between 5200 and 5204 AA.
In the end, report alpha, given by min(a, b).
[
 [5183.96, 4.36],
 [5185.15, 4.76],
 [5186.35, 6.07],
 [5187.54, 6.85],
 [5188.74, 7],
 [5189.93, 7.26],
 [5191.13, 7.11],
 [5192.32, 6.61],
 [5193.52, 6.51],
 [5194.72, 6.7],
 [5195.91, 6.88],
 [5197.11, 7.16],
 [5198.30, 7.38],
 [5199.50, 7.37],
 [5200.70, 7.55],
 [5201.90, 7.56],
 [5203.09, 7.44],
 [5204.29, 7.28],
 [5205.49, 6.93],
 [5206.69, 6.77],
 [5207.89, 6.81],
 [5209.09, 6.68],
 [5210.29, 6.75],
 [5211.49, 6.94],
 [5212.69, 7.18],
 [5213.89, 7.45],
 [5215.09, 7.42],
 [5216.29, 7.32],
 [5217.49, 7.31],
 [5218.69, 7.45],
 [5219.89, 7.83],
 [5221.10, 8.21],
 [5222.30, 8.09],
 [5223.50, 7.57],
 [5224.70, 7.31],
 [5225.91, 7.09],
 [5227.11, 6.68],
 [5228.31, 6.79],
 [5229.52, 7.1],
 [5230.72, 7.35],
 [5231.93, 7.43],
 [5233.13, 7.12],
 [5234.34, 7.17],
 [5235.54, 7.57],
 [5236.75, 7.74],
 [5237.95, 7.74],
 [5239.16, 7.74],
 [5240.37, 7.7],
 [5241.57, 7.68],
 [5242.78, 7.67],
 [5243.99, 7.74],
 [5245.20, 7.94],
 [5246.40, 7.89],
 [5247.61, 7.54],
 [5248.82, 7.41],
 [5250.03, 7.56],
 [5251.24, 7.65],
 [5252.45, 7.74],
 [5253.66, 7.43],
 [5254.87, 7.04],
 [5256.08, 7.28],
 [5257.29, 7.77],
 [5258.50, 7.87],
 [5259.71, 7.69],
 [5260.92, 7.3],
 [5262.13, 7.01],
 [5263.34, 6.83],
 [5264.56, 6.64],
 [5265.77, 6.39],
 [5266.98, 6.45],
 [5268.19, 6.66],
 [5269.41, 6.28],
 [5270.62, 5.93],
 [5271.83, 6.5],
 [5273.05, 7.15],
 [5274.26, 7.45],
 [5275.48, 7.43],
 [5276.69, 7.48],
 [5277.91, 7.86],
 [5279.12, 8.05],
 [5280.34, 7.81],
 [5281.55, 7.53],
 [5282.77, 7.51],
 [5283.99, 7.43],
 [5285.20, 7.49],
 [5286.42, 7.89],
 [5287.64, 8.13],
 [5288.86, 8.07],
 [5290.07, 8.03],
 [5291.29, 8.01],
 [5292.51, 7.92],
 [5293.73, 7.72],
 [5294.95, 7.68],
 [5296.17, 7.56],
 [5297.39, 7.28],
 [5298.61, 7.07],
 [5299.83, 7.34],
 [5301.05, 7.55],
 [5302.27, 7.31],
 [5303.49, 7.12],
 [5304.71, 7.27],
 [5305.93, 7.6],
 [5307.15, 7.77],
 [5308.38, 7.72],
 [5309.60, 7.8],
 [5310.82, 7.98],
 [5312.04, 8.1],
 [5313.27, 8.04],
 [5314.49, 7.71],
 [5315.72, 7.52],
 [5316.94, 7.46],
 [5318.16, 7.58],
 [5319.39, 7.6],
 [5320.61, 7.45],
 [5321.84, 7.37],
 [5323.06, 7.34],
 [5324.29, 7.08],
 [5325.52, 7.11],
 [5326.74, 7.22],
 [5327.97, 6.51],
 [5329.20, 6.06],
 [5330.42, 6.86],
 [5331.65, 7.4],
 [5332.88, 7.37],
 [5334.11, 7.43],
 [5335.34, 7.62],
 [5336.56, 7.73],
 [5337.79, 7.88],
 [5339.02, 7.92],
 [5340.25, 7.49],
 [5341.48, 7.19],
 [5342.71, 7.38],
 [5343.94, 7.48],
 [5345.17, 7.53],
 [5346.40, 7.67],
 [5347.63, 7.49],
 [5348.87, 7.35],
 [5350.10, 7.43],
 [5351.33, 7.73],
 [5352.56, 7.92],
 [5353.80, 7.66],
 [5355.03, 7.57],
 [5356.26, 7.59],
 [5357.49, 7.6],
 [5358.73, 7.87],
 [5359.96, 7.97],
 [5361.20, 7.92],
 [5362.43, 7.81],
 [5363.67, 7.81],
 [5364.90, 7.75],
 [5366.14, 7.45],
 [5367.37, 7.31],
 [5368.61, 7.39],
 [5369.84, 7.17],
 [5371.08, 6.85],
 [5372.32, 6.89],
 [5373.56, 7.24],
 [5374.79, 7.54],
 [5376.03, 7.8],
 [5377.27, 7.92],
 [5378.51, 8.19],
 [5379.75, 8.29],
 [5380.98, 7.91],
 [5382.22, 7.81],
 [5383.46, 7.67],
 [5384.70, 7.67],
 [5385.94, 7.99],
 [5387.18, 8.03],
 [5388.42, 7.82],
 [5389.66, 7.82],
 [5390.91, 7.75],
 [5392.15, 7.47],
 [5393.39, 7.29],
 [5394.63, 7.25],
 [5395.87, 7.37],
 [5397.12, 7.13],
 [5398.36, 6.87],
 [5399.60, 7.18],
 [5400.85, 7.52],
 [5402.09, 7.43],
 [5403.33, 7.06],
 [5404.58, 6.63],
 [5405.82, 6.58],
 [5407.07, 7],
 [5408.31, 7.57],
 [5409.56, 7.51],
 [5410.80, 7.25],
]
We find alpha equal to -0.3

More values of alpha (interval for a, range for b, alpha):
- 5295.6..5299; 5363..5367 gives -0.5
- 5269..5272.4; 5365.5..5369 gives -0.1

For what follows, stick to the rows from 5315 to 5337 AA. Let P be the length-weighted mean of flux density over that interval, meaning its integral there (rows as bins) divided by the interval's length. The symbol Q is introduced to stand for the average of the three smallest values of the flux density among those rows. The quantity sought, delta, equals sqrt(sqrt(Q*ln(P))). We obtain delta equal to 1.89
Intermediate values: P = 7.3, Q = 6.5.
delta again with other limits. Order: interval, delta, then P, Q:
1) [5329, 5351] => 1.91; 7.4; 6.7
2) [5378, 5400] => 1.95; 7.6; 7.1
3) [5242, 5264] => 1.94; 7.5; 7.0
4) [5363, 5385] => 1.94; 7.6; 7.0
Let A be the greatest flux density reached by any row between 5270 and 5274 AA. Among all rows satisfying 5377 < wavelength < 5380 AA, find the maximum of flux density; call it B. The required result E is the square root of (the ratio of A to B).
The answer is 0.93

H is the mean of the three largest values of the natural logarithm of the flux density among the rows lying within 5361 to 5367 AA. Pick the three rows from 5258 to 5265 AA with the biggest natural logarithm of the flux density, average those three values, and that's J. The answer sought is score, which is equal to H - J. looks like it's 0.03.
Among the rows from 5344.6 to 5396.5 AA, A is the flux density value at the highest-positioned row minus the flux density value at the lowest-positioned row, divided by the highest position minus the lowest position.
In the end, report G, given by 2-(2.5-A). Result -0.503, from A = -0.003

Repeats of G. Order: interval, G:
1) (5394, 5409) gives -0.477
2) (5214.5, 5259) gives -0.490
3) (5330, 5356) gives -0.471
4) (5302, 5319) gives -0.483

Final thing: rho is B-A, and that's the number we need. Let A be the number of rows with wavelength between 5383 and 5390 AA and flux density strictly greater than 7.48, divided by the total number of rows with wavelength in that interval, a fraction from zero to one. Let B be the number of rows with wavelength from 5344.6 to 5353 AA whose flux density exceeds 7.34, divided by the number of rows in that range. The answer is 0.0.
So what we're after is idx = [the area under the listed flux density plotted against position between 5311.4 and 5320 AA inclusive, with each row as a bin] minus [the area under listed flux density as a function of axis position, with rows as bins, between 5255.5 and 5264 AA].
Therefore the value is 3.6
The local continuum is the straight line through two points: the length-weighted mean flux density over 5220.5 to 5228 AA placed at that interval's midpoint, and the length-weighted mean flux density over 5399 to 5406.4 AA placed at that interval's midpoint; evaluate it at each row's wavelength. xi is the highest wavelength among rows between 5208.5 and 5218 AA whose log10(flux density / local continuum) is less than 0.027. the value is 5217.49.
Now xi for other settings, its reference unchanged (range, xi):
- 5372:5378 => 5374.79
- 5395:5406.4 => 5405.82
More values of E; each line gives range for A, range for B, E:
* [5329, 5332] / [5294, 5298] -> 0.98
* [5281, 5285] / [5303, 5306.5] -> 1.00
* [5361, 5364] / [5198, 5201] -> 1.02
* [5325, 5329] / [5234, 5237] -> 0.97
